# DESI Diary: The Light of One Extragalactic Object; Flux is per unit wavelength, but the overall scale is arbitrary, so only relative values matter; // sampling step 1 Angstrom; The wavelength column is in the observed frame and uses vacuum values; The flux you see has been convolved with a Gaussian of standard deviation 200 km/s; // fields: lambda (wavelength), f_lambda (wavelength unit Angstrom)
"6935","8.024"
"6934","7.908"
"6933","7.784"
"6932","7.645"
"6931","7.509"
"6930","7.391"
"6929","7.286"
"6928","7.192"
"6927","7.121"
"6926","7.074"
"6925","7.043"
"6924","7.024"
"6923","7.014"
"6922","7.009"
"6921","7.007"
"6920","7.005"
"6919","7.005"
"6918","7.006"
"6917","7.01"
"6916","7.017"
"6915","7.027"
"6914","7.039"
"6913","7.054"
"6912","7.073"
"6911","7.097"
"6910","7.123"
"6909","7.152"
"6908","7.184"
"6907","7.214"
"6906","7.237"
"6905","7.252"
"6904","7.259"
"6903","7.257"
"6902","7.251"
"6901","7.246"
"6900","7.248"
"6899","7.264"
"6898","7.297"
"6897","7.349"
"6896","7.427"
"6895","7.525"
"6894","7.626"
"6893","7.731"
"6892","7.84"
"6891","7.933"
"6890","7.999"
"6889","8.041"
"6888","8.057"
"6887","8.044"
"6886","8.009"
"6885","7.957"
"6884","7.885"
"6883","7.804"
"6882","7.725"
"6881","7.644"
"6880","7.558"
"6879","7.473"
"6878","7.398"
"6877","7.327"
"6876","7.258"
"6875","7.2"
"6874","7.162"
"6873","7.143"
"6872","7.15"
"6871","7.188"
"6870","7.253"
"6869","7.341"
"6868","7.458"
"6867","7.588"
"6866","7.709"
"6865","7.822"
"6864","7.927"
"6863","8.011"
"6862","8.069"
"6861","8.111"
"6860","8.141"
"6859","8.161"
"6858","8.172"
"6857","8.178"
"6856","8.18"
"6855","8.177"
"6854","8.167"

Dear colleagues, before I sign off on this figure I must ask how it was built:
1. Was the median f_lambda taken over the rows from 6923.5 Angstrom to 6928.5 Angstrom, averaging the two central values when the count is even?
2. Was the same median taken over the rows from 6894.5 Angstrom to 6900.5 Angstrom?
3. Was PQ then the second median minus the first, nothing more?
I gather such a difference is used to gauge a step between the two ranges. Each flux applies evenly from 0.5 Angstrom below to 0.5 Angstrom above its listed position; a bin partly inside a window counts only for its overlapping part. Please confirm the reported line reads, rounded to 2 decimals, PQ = 0.25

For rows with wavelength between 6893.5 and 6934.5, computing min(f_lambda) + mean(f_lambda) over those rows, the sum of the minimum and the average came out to 14.2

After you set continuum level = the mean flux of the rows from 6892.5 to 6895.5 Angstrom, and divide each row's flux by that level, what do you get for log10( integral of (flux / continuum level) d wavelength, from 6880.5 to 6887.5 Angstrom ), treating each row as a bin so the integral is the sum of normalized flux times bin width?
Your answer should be 0.859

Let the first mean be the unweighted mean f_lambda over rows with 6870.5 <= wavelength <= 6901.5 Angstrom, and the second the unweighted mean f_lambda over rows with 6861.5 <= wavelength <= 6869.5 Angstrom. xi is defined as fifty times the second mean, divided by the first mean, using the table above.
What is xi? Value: 51.2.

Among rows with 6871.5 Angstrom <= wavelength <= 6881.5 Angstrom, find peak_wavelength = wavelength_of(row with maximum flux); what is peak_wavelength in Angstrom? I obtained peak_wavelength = 6881 Angstrom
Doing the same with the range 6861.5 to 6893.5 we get 6862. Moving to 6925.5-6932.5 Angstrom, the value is 6932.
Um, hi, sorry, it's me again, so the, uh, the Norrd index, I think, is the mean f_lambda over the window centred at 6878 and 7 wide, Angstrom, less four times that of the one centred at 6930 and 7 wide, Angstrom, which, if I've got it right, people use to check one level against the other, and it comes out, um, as -22.3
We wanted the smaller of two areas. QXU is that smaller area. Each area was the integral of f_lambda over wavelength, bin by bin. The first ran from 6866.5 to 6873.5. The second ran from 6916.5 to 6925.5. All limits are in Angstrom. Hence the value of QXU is 51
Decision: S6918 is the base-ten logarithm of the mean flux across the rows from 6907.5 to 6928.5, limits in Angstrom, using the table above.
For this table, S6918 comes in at 0.849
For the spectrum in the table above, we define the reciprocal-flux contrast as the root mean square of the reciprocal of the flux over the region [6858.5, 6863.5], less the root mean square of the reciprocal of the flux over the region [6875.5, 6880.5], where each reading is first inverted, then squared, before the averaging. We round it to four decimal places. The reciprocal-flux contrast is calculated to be -0.0116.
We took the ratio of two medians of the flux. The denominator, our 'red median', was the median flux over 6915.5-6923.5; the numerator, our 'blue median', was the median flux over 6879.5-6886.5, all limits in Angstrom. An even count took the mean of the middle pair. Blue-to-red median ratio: 1.11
